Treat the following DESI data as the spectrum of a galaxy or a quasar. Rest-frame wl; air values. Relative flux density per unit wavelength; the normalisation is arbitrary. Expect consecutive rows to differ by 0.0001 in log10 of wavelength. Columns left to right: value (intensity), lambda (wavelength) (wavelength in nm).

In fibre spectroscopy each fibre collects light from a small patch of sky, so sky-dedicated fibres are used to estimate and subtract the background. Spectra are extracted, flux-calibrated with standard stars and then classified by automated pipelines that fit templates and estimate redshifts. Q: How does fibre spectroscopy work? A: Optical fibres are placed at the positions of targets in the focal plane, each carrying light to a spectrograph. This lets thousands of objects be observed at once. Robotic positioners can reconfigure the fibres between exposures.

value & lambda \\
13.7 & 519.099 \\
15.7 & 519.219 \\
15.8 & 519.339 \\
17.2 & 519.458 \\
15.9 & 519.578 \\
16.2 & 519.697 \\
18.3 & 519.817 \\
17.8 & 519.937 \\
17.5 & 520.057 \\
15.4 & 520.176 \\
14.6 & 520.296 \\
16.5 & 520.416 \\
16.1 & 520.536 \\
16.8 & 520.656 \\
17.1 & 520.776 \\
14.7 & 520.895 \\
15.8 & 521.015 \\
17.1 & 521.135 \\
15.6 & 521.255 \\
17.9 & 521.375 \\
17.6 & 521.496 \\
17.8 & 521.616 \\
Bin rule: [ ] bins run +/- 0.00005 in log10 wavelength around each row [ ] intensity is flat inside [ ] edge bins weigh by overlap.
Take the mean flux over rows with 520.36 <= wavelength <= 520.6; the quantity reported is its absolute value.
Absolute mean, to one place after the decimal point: 16.3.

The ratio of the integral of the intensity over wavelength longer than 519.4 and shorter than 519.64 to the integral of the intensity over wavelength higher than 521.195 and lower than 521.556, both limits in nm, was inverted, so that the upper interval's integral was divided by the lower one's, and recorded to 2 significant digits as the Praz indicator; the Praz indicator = 1.5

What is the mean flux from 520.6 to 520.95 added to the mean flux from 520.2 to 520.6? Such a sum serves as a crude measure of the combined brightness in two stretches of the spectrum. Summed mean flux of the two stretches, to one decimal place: 31.9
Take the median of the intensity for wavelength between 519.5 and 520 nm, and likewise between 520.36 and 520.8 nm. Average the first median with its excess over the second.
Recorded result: 8.7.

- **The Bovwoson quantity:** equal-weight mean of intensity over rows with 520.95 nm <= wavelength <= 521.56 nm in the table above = 16.8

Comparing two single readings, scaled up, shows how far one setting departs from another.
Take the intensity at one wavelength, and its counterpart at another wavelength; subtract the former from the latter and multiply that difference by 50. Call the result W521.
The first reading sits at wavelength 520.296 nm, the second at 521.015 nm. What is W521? 60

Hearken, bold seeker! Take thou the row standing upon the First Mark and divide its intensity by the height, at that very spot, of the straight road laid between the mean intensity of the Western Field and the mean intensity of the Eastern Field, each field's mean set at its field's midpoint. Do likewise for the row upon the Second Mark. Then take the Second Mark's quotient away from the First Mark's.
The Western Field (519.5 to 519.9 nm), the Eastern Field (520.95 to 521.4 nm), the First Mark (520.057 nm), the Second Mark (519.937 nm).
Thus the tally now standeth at -0.02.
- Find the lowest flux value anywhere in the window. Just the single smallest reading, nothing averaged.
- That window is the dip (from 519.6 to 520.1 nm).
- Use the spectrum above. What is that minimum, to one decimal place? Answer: 16.2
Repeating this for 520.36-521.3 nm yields 14.7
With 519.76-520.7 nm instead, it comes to 14.6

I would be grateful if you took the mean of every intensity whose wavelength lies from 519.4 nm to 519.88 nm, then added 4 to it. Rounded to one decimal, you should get 20.9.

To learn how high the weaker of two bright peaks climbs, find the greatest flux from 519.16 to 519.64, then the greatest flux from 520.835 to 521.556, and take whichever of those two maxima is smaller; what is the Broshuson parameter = 17.2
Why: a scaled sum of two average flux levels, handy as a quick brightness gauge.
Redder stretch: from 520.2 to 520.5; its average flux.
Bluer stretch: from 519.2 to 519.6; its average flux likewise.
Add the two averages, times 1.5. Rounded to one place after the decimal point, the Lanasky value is 47.6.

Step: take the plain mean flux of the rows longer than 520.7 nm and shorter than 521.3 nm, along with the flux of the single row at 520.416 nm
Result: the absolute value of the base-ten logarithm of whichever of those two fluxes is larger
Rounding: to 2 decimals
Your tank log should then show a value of 1.22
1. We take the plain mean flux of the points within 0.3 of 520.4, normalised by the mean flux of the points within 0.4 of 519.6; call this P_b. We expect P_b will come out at 0.95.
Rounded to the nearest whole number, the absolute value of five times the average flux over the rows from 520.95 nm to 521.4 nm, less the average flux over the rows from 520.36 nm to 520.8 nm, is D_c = 66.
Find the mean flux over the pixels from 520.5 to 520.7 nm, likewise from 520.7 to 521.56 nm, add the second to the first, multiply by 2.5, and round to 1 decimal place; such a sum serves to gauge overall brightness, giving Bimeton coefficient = 82.5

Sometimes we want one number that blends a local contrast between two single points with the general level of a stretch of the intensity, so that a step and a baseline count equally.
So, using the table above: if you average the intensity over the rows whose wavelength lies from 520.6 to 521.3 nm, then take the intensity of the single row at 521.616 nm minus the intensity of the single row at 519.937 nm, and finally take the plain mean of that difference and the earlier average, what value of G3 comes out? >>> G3 8.1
